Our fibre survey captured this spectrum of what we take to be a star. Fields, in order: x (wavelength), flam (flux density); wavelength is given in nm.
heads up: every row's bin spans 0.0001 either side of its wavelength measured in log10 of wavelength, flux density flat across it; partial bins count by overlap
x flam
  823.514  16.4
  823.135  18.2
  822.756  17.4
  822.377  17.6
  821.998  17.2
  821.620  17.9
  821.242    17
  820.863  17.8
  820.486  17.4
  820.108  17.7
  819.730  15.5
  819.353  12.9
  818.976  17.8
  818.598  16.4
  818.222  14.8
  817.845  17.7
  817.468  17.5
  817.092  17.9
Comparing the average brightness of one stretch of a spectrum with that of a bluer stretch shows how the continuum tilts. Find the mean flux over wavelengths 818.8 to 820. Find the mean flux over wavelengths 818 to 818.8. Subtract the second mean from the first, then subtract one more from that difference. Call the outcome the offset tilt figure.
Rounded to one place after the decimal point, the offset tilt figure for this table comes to -1.2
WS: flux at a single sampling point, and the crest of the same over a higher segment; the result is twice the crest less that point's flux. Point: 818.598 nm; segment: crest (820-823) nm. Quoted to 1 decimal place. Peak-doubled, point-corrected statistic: 19.4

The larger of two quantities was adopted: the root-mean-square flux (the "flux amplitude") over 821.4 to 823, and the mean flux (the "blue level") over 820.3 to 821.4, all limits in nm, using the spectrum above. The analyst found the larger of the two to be 17.53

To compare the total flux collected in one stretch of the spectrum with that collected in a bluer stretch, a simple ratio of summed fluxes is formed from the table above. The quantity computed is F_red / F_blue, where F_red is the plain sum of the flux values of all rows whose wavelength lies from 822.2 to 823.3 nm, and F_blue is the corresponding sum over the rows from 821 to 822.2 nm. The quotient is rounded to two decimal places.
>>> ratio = 1.02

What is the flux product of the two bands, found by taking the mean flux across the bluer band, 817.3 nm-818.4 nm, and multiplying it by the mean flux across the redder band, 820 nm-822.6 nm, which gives 292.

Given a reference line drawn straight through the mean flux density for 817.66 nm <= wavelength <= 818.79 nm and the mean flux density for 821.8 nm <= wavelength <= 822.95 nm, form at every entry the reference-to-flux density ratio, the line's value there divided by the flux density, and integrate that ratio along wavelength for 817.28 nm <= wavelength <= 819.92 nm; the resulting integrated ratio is 2.7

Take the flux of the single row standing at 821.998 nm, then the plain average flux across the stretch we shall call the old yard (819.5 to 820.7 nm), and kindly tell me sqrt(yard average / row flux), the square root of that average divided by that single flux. 0.99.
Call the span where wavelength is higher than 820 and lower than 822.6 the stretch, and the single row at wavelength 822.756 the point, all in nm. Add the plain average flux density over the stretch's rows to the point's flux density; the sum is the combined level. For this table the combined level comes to 34.9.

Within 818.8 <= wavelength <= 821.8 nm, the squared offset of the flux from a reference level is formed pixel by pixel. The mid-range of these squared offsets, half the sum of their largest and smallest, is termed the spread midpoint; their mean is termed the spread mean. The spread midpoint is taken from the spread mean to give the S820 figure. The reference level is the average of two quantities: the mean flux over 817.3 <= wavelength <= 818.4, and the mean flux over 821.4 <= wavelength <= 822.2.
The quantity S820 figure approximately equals -6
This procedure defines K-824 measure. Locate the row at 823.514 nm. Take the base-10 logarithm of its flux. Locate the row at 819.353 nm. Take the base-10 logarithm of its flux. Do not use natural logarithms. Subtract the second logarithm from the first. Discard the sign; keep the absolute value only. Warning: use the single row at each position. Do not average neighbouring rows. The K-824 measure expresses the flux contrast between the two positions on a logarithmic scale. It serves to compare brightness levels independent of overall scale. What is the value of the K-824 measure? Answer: 0.10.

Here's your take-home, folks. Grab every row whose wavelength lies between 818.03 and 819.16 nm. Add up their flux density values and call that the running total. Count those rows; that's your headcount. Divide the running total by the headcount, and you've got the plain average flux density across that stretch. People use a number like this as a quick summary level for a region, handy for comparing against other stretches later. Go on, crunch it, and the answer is 16.3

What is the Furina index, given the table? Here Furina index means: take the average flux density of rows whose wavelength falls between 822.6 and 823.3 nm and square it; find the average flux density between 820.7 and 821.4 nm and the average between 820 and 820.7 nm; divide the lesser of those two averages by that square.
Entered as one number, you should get 0.055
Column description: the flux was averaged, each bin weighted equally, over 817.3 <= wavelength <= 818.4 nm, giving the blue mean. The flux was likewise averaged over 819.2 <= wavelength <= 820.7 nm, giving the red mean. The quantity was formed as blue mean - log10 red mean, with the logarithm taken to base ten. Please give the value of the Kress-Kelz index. 15.5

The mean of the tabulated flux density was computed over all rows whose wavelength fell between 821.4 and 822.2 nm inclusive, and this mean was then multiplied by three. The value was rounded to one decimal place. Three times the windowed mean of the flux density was 52.6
